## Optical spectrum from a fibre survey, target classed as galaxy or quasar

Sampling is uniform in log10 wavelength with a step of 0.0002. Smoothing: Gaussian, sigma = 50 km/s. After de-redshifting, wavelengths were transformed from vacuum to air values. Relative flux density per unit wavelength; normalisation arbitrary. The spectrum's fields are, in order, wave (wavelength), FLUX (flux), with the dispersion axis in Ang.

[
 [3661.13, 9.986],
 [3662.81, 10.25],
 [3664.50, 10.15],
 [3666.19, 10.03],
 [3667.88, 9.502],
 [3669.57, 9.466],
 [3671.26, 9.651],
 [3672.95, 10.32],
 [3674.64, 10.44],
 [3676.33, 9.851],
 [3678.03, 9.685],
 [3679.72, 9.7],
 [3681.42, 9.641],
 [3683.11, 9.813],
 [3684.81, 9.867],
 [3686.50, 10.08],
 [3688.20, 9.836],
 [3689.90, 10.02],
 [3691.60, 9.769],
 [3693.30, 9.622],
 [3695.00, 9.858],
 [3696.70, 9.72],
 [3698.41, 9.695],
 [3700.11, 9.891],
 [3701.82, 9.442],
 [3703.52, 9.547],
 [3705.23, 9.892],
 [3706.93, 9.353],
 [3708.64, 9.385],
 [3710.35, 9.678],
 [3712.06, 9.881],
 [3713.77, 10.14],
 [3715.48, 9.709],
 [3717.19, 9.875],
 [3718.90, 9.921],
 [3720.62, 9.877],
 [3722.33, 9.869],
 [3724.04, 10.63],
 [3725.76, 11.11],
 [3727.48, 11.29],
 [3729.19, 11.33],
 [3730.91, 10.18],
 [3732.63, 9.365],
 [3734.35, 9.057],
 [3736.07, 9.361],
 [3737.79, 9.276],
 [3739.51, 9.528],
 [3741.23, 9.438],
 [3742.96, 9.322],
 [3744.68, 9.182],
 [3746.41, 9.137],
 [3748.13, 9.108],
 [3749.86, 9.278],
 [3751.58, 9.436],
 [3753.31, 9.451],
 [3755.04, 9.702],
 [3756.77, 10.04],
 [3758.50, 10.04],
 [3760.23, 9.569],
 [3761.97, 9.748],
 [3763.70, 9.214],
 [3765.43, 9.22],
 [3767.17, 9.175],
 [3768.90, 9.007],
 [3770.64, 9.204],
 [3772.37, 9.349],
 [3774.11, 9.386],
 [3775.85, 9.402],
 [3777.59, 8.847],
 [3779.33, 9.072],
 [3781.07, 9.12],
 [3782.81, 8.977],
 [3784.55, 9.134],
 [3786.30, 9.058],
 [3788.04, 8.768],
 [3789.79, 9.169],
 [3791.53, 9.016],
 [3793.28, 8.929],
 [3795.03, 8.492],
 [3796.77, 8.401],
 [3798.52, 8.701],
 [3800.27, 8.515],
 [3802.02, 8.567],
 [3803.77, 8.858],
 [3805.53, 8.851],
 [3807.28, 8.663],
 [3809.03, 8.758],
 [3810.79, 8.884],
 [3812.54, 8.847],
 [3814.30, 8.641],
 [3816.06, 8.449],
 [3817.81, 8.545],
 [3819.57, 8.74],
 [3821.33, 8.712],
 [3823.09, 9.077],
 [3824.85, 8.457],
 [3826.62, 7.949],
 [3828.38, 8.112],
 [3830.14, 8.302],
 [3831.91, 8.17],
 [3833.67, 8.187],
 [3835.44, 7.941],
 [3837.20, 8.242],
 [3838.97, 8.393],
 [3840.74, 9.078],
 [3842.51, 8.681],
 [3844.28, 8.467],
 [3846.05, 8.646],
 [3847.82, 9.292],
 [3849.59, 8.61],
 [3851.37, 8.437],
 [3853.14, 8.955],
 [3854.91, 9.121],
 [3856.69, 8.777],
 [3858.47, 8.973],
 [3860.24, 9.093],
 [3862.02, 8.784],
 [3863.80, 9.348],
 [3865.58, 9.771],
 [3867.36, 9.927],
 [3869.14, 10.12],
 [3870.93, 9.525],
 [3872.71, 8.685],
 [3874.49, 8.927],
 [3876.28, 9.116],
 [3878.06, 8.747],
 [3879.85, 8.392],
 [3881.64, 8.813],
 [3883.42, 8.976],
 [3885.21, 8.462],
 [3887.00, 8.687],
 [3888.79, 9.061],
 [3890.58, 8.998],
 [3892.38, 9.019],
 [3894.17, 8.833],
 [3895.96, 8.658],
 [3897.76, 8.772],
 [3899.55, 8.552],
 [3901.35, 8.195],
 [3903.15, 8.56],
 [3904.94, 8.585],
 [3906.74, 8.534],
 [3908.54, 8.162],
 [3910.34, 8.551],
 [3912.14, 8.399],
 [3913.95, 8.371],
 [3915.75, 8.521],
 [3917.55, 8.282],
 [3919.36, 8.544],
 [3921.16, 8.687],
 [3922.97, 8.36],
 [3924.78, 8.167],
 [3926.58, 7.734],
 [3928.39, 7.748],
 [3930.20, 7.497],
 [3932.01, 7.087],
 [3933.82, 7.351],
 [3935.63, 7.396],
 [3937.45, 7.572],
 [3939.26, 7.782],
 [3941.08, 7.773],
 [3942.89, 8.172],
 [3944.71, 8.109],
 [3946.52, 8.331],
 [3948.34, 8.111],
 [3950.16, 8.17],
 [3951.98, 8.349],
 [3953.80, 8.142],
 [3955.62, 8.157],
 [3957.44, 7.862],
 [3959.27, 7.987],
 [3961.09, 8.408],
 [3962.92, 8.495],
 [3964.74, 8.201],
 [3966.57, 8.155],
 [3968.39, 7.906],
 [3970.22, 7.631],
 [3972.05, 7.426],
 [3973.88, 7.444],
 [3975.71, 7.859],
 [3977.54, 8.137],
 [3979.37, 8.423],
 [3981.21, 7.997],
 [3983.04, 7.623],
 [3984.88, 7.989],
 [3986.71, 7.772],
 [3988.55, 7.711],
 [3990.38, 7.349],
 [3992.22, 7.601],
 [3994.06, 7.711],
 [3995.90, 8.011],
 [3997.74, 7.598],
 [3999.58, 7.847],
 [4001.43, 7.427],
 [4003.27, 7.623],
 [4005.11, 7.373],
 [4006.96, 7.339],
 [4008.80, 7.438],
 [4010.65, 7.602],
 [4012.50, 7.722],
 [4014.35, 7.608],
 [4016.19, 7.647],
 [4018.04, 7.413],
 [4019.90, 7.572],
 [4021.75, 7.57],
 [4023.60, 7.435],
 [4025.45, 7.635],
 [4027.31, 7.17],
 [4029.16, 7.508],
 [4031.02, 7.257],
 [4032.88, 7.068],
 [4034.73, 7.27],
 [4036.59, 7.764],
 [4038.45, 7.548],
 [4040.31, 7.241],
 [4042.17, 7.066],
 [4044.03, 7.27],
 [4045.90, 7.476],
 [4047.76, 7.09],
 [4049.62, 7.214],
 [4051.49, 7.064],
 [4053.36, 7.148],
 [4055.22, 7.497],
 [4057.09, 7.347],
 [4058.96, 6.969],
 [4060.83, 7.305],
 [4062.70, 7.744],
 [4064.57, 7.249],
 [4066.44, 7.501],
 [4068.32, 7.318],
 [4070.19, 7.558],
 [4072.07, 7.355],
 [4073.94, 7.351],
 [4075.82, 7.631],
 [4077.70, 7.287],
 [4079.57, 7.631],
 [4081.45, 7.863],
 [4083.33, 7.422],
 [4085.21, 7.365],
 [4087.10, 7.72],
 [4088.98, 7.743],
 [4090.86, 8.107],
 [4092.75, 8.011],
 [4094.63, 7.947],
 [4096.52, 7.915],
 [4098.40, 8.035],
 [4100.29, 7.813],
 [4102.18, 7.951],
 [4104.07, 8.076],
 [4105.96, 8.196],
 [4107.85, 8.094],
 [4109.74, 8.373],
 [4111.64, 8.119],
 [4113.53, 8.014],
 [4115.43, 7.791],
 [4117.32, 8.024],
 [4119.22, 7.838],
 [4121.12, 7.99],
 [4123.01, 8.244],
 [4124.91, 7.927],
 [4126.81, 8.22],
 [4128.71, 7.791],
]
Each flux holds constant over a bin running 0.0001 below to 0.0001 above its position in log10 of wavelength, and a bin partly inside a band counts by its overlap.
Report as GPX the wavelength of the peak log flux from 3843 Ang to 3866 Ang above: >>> 3865.58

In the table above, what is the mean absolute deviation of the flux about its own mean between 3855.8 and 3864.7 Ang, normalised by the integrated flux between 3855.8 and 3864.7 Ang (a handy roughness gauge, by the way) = 0.0023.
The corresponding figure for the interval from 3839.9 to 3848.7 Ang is 0.0036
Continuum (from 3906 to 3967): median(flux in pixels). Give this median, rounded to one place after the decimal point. 8.2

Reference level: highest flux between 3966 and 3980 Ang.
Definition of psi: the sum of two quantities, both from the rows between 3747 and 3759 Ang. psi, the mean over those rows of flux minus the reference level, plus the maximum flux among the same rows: 11.2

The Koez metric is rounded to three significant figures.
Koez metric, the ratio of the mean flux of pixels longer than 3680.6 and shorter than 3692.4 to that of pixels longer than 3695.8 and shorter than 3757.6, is 1.01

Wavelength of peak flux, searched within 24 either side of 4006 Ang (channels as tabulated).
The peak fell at 3995.90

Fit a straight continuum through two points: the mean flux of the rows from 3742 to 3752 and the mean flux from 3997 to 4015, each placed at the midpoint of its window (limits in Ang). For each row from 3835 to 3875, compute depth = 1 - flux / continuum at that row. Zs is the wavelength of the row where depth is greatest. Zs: 3835.44 Ang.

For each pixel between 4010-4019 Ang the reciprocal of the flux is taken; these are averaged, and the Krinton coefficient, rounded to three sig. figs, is 0.132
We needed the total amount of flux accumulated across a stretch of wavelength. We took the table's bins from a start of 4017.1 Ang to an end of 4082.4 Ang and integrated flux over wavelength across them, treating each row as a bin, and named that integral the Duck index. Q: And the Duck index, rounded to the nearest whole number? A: 482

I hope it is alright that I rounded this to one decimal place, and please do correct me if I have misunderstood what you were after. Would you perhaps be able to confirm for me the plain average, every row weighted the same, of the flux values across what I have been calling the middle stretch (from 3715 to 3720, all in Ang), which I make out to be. 9.8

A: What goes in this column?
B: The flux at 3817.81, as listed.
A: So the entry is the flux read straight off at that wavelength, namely 8.545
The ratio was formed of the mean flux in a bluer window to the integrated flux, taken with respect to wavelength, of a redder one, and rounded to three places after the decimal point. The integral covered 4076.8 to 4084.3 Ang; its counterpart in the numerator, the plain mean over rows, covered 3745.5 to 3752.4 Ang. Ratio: 0.163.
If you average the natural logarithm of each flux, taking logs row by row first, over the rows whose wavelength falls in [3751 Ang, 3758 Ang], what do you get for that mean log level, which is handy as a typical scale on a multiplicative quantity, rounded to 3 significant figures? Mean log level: 2.27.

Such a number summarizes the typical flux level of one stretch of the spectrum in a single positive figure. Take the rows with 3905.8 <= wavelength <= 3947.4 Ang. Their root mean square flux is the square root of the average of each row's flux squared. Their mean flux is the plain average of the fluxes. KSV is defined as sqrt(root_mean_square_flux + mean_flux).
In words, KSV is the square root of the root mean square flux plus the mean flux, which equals 4.01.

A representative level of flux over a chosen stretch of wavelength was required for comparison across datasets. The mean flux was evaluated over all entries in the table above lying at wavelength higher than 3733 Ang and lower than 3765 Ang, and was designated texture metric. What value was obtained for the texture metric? 9.4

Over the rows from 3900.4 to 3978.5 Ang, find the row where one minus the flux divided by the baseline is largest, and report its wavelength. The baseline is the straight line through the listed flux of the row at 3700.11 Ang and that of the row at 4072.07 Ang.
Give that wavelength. 3932.01 Ang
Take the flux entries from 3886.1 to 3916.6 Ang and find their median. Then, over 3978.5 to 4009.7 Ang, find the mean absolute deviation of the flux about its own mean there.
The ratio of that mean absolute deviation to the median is 0.026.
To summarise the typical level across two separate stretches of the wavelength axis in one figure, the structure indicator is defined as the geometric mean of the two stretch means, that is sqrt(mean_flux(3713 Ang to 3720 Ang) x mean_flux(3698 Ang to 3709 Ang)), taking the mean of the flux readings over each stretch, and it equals 9.8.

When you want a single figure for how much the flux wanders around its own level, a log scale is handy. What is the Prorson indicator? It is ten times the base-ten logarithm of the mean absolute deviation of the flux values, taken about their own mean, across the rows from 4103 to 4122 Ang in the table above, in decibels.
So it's -9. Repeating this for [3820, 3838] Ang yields -6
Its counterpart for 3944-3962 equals -9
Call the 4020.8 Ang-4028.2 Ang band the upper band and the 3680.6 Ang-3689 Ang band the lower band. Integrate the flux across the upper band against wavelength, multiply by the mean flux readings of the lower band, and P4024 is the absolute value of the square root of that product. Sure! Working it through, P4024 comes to 23.3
